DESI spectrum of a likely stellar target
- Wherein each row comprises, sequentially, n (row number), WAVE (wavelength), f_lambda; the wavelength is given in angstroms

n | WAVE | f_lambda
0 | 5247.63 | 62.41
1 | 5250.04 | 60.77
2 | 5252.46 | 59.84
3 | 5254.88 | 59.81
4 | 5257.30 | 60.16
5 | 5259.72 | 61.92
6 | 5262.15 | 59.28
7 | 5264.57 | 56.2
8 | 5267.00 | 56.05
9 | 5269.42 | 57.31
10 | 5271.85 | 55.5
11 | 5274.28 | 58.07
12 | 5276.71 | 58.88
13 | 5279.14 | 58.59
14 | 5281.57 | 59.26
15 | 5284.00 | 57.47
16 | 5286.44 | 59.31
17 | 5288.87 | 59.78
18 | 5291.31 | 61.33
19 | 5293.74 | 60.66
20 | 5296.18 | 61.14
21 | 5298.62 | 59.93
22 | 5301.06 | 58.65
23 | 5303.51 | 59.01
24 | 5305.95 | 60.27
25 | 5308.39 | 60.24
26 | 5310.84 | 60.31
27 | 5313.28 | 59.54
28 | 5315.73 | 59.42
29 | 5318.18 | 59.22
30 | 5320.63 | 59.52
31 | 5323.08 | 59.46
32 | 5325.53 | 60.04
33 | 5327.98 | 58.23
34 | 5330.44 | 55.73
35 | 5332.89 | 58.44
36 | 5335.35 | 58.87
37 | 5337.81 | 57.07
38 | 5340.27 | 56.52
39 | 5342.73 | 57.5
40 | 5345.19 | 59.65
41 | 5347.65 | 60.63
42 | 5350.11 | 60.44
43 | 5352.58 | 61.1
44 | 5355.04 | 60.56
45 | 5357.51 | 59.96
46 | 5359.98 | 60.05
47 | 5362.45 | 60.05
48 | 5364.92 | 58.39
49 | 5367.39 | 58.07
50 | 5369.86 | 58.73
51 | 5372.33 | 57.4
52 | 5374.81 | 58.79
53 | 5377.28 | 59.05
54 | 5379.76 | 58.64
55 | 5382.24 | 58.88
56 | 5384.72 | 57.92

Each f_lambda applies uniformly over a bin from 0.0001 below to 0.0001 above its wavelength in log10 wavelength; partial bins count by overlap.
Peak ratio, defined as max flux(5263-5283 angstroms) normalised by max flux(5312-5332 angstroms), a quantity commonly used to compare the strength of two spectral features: 0.99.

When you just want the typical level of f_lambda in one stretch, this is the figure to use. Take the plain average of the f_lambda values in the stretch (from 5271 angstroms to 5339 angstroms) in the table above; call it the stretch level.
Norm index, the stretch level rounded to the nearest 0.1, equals 59.1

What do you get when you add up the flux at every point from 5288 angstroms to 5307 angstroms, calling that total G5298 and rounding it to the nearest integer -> 481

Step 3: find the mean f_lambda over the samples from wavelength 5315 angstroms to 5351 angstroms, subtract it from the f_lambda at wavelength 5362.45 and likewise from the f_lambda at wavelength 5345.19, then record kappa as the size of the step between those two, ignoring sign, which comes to 0.4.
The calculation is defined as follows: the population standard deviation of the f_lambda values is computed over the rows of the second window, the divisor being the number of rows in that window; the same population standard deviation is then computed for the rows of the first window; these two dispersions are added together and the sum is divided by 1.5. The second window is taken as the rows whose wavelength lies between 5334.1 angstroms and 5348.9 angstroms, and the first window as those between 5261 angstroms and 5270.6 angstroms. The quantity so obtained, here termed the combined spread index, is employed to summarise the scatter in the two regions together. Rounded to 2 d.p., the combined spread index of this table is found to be 1.84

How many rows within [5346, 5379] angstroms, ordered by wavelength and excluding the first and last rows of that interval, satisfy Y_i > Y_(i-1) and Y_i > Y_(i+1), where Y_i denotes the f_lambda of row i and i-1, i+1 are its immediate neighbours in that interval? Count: 2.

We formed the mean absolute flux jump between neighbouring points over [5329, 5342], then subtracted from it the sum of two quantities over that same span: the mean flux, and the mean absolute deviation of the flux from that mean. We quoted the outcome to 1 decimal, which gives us -57.0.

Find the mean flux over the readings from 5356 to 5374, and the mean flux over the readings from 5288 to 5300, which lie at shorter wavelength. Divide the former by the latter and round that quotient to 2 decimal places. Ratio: 0.97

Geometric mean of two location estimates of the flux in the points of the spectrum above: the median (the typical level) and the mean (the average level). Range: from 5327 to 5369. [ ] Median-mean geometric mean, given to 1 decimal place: 58.9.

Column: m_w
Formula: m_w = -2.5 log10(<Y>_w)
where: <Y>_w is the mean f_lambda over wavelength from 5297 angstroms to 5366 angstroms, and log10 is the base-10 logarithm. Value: -4.43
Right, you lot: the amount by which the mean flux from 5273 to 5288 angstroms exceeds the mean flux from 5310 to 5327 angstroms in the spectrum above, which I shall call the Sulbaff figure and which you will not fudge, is -1.0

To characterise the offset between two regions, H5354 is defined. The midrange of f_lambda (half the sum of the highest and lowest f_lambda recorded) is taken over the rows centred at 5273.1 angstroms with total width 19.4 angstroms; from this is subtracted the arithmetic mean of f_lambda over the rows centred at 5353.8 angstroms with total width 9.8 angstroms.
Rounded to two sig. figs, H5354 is -3.1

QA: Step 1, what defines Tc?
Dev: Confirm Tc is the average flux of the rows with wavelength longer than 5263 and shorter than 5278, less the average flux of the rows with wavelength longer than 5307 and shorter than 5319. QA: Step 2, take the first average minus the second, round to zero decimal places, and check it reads -3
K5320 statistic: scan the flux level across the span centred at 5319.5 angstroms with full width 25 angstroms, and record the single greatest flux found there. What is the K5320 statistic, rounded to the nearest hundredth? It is 60.31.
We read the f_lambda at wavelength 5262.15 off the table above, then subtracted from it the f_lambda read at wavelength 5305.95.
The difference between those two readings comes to -1.0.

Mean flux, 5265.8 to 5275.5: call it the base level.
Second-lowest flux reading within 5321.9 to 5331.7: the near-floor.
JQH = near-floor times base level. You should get 3304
